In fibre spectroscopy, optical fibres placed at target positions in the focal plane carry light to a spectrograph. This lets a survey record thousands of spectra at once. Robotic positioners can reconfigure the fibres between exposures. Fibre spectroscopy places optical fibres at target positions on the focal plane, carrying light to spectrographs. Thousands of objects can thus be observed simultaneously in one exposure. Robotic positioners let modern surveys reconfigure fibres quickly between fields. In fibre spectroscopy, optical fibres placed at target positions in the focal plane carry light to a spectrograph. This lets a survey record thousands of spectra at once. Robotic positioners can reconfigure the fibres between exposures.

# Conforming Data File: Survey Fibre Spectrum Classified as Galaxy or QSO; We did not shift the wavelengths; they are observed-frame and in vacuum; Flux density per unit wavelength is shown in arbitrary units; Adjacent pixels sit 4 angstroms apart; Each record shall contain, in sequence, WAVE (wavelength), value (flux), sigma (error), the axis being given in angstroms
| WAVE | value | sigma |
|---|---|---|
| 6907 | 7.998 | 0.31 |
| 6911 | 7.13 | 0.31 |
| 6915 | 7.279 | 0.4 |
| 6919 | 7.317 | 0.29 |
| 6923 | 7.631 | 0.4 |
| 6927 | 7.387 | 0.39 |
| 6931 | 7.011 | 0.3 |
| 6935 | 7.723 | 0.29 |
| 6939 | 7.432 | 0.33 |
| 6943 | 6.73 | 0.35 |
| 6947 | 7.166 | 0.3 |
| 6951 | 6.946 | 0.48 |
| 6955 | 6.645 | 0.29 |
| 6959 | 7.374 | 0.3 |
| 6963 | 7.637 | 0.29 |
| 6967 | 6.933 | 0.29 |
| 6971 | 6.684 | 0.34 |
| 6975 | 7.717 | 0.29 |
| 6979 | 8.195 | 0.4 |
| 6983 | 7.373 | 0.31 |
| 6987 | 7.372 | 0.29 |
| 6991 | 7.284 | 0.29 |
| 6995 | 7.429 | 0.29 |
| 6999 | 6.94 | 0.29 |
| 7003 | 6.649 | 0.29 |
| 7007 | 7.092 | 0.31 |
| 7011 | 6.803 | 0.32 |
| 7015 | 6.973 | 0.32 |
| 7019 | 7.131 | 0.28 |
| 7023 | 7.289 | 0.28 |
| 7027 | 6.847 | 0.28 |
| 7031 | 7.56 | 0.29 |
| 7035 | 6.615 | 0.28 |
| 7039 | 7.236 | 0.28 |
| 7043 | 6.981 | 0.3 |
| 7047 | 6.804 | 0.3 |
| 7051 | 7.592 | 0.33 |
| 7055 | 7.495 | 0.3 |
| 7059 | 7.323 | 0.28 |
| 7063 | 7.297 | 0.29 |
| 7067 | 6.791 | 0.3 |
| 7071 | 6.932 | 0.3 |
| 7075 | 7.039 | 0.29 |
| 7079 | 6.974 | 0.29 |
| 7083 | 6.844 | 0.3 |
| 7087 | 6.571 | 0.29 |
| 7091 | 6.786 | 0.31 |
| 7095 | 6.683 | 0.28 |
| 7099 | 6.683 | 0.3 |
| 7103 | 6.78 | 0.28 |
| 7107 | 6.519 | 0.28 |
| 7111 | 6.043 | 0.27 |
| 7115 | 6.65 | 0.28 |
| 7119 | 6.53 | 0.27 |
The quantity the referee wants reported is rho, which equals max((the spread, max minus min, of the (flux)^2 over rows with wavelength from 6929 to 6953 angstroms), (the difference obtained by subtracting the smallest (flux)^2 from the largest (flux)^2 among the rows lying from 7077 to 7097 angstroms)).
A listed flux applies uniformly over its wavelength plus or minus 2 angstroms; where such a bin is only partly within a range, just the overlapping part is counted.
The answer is 14.4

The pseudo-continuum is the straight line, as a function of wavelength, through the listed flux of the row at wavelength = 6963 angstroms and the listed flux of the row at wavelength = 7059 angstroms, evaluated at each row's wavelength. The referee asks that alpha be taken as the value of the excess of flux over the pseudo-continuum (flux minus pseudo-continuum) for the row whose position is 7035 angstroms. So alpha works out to -0.8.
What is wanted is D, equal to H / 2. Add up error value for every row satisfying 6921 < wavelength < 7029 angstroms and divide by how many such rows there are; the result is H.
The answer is 0.159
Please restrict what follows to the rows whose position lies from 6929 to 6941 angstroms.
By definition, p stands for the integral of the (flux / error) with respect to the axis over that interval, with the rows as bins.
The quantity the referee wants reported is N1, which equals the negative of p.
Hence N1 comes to -290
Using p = 290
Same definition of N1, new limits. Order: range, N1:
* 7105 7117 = -278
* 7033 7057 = -574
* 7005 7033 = -672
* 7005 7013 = -177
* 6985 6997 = -305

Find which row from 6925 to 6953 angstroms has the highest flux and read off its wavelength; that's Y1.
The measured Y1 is 6935 angstroms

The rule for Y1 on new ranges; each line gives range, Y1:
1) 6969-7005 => 6979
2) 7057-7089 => 7059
